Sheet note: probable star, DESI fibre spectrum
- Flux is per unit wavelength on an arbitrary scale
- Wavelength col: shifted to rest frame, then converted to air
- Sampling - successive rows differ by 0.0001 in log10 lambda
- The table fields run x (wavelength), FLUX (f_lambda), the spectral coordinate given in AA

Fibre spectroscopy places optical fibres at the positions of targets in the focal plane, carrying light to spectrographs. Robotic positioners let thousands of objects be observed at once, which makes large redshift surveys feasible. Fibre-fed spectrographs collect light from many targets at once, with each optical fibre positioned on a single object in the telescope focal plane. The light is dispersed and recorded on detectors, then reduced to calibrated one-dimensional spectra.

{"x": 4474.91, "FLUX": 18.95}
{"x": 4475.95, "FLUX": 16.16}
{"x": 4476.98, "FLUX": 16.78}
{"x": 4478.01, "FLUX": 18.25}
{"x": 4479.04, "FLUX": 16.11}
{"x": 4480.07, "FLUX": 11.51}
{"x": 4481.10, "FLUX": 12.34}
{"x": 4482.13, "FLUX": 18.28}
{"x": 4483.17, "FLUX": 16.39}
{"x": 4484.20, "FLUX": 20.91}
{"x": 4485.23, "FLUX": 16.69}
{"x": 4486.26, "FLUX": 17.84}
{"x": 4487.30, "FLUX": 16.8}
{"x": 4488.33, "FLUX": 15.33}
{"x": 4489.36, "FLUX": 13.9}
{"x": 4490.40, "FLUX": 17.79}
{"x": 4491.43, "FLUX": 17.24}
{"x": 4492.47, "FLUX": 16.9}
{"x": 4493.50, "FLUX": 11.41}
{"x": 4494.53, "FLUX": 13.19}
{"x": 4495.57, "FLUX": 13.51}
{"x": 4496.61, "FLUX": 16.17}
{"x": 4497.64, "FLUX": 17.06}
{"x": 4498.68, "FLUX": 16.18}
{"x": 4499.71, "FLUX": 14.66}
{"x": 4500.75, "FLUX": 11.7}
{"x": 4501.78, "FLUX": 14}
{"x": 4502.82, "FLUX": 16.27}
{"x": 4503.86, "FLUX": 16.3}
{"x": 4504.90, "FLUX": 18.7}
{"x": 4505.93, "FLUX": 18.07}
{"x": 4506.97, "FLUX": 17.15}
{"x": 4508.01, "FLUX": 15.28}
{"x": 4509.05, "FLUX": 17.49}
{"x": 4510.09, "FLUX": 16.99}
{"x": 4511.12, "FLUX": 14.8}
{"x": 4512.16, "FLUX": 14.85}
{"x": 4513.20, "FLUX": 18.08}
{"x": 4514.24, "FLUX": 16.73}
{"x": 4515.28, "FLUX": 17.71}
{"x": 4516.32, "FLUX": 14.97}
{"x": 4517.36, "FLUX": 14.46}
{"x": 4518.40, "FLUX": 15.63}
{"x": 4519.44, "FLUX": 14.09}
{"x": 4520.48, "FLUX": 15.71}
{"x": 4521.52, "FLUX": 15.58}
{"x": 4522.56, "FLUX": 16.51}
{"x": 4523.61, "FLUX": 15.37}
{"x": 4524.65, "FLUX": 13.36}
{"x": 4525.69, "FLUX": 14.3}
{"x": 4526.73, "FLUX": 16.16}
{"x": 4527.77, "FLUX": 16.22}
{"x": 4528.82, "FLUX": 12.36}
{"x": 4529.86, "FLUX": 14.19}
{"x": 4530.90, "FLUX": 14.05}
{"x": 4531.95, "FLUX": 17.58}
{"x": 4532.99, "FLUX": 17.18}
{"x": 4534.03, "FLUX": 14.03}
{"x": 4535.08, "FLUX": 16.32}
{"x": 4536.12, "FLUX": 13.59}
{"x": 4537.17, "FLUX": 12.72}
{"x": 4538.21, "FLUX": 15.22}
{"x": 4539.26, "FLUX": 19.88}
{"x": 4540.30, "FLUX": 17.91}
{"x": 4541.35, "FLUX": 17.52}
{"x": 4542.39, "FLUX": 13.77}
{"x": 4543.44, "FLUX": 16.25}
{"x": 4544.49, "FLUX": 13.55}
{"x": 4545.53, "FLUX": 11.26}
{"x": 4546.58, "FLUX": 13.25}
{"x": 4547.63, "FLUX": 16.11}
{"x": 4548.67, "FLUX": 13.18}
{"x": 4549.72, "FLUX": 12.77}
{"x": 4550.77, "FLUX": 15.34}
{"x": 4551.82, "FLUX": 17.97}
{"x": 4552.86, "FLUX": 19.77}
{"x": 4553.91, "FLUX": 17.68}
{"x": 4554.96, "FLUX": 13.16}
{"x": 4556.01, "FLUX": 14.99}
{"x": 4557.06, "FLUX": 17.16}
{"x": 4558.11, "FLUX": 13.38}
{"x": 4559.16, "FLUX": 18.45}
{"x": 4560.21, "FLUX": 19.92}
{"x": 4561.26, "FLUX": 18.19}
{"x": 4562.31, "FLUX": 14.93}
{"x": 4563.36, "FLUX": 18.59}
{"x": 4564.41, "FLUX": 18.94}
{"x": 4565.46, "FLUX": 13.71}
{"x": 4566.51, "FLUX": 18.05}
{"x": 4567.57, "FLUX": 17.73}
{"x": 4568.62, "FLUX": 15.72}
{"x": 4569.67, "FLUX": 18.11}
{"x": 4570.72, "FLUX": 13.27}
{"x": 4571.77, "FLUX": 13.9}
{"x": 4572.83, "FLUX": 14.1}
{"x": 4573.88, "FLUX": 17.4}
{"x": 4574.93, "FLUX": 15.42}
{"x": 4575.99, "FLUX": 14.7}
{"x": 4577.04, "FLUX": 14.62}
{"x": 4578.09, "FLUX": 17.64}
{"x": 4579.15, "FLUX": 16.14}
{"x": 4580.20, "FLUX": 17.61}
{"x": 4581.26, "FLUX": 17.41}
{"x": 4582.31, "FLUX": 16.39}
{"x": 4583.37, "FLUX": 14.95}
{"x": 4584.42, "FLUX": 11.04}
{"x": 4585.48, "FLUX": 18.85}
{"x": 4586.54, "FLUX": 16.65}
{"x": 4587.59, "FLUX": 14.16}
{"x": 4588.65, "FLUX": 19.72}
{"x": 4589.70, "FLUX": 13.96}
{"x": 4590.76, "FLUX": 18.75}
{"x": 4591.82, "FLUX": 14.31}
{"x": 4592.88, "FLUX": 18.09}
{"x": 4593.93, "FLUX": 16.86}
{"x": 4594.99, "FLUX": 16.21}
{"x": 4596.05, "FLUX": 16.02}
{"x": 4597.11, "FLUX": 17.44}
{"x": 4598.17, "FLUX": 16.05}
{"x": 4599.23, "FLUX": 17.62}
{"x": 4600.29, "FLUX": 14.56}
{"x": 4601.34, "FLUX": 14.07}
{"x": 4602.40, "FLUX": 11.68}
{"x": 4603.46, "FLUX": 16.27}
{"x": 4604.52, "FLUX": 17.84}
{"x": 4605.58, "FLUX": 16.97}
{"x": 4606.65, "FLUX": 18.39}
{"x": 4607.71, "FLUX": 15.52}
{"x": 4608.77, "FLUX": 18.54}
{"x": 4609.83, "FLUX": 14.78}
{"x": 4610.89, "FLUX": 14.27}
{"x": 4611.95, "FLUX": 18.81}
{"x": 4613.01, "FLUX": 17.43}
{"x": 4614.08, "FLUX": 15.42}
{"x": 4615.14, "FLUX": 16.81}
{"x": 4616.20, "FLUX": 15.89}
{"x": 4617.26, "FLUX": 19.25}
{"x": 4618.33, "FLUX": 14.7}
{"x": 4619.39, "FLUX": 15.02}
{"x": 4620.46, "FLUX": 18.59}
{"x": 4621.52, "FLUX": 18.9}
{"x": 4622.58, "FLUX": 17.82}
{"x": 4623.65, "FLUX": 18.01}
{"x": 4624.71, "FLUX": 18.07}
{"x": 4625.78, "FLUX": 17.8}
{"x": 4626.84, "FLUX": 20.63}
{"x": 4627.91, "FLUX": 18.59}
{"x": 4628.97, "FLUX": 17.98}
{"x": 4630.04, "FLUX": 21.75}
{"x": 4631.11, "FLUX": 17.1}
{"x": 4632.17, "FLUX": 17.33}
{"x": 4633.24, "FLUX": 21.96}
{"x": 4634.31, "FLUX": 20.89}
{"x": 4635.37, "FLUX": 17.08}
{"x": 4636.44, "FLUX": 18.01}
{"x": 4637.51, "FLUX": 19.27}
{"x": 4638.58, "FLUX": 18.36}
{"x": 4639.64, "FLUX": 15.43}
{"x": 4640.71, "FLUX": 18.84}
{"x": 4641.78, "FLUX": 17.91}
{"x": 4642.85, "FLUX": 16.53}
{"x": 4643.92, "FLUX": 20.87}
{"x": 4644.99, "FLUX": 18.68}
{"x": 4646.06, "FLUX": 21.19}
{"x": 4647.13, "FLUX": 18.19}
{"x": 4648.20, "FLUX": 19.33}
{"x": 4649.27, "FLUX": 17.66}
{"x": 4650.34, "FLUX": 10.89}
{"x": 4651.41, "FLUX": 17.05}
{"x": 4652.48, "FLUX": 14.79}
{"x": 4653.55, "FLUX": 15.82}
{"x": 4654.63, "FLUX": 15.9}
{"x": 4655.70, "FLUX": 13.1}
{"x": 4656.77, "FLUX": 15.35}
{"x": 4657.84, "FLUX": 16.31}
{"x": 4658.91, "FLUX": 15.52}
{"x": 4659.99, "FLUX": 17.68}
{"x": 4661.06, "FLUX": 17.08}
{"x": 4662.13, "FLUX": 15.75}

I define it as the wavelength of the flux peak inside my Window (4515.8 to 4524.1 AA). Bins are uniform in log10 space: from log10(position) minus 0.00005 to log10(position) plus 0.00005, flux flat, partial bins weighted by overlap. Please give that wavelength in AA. 4522.56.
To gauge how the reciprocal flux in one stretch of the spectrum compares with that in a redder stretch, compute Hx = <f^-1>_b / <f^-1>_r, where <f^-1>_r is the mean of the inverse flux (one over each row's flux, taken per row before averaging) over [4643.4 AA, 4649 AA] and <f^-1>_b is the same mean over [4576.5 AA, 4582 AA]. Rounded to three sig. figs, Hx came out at 1.18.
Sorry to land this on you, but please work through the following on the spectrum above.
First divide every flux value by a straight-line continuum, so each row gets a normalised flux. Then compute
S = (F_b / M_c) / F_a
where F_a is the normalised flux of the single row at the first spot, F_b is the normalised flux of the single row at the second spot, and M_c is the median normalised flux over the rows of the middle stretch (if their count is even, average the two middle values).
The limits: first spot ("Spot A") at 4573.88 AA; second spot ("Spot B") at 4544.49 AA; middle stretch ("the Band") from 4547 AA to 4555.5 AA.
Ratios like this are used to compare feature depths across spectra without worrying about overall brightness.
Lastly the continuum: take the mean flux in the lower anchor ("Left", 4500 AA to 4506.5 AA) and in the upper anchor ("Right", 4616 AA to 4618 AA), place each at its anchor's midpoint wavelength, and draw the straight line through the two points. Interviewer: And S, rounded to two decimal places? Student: 0.84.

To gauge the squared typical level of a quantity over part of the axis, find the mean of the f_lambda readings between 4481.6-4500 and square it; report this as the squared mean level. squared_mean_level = 260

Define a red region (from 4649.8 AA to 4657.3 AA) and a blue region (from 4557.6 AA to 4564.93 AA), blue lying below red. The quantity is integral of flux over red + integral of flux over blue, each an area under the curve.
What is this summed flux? 239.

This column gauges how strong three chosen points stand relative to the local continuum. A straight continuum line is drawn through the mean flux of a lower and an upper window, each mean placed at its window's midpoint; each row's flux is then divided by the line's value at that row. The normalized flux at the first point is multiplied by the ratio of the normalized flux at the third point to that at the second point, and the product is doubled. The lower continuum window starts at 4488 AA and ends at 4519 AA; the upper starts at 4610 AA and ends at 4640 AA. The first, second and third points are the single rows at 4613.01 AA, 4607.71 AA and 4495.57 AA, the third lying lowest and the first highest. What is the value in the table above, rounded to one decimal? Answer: 1.9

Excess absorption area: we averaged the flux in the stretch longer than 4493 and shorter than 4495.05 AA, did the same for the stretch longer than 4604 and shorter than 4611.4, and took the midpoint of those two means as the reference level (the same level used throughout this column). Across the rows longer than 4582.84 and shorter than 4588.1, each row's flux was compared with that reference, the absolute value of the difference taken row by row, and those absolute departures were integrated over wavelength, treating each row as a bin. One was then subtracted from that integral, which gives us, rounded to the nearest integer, 10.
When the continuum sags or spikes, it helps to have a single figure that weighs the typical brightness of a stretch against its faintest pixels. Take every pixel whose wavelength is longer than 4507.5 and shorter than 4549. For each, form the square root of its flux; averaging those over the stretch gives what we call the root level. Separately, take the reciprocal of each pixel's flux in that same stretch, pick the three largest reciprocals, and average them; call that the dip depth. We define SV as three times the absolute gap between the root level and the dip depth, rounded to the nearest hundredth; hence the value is 11.49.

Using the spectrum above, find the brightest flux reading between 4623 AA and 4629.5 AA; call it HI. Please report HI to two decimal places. 20.63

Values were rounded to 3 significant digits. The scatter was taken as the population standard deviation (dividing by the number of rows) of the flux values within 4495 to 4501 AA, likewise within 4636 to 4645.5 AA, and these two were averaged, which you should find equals 1.65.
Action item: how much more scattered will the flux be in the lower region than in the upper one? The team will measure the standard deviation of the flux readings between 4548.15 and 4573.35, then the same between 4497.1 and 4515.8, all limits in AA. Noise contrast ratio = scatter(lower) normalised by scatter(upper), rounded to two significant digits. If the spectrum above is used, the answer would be 0.73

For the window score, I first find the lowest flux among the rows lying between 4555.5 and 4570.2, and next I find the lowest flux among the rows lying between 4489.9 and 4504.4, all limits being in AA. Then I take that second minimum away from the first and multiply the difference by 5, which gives 10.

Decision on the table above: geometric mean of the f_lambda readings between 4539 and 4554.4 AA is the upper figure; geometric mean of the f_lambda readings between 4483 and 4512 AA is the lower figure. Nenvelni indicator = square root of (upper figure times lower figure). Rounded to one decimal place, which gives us 15.7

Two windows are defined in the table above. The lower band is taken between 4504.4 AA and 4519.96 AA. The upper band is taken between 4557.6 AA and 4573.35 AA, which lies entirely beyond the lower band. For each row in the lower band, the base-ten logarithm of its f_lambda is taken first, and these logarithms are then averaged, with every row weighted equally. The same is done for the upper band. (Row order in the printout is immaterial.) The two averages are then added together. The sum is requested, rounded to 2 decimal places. 2.42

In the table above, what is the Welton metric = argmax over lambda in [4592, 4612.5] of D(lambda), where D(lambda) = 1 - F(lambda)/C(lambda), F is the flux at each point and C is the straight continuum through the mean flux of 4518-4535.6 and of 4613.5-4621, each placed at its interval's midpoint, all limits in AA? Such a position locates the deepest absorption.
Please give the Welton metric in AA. 4602.40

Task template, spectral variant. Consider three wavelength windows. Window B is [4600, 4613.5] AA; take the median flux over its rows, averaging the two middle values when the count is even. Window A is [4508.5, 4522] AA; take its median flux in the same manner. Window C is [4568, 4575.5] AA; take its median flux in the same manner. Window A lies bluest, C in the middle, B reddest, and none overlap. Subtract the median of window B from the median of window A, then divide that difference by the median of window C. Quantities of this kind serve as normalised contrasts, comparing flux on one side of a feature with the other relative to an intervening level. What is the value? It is -0.04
